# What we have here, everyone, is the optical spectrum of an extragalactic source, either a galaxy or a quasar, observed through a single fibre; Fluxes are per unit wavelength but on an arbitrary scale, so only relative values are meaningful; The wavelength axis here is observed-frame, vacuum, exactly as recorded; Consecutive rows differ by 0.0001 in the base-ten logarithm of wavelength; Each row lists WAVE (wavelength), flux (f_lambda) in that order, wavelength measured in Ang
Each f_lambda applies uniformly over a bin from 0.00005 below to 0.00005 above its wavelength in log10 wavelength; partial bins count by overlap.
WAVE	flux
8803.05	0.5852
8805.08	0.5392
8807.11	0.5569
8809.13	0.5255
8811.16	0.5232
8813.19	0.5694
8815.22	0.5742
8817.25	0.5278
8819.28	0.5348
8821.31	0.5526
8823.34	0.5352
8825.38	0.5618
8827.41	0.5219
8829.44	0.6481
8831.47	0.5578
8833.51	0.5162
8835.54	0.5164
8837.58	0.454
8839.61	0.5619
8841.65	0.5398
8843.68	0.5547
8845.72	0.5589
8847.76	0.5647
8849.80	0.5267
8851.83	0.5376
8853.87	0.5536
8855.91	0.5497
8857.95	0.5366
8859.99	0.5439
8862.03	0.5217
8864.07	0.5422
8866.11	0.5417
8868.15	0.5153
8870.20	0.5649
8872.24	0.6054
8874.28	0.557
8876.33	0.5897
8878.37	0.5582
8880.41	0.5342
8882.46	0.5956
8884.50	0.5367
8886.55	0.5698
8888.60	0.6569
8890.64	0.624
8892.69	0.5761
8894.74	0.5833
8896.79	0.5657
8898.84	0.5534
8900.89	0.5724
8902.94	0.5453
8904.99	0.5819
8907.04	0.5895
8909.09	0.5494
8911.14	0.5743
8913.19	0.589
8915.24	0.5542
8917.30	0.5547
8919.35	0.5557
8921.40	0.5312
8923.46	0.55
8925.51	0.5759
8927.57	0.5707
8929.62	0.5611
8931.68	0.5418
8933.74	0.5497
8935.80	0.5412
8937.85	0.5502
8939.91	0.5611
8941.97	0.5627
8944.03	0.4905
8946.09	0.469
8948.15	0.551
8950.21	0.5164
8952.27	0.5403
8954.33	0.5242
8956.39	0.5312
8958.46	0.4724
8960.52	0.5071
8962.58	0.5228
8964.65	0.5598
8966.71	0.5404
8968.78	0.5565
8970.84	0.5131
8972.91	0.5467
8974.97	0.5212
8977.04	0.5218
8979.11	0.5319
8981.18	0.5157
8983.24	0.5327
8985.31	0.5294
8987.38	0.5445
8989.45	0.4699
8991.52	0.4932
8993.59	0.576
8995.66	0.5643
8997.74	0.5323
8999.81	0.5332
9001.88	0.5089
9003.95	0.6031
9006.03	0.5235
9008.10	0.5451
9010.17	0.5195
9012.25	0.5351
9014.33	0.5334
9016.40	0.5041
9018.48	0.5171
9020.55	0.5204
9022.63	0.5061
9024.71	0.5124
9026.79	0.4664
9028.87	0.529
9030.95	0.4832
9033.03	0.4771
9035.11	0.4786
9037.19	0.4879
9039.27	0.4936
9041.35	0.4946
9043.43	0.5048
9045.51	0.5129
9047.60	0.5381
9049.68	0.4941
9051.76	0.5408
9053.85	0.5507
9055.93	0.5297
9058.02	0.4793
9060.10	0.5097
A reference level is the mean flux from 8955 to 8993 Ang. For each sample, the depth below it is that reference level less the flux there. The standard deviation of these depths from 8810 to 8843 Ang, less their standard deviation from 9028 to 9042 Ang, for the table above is 0.0226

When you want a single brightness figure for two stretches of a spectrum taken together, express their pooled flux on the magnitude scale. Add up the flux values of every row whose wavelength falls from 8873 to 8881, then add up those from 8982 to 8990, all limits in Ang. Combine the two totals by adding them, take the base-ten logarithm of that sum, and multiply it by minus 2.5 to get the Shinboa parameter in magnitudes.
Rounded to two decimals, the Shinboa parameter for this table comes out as -1.59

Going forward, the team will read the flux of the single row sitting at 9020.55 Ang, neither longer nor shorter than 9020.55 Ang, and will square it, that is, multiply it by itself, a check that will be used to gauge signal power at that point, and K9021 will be 0.271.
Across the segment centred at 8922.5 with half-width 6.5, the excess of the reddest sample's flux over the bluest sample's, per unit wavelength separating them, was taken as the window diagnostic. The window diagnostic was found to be 0.002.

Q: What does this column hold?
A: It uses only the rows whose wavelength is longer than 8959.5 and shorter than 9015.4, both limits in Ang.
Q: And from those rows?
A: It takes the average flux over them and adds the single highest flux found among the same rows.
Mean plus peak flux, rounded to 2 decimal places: 1.14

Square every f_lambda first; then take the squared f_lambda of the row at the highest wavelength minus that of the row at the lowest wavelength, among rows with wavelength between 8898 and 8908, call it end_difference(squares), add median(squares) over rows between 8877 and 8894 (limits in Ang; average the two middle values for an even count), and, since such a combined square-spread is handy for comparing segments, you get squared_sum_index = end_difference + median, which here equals 0.37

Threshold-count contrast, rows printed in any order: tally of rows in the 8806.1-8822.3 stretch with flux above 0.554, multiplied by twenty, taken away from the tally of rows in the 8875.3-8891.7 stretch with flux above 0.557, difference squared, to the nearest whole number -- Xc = 2916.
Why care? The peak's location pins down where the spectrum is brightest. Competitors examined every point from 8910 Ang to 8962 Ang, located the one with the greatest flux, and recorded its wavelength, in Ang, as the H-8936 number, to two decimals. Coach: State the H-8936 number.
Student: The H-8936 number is 8913.19 Ang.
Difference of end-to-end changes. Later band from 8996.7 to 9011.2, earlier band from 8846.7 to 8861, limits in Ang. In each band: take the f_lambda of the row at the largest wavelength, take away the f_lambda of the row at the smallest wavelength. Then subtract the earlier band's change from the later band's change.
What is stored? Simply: 0.01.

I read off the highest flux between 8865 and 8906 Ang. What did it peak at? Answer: 0.6569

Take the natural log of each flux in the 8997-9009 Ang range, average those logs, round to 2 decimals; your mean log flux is -0.62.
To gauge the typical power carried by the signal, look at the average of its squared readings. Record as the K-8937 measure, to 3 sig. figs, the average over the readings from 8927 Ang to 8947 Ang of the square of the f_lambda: 0.292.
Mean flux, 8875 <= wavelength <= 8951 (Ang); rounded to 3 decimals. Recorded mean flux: 0.560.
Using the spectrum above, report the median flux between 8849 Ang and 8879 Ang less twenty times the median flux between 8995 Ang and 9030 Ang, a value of -9.9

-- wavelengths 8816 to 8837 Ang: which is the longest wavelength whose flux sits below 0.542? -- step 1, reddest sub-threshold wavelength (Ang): 8835.54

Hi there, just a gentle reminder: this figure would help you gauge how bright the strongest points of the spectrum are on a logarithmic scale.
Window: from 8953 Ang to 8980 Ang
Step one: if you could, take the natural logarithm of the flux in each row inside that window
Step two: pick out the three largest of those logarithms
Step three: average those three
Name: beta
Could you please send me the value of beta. -0.59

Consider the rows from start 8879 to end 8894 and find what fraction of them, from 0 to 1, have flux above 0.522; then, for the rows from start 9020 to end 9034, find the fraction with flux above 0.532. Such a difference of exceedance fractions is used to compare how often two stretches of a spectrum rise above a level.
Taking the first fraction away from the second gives -1.0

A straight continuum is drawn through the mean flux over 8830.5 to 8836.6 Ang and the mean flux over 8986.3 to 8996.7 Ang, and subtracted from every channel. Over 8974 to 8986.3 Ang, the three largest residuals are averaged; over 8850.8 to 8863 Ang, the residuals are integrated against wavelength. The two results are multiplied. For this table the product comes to 0.000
